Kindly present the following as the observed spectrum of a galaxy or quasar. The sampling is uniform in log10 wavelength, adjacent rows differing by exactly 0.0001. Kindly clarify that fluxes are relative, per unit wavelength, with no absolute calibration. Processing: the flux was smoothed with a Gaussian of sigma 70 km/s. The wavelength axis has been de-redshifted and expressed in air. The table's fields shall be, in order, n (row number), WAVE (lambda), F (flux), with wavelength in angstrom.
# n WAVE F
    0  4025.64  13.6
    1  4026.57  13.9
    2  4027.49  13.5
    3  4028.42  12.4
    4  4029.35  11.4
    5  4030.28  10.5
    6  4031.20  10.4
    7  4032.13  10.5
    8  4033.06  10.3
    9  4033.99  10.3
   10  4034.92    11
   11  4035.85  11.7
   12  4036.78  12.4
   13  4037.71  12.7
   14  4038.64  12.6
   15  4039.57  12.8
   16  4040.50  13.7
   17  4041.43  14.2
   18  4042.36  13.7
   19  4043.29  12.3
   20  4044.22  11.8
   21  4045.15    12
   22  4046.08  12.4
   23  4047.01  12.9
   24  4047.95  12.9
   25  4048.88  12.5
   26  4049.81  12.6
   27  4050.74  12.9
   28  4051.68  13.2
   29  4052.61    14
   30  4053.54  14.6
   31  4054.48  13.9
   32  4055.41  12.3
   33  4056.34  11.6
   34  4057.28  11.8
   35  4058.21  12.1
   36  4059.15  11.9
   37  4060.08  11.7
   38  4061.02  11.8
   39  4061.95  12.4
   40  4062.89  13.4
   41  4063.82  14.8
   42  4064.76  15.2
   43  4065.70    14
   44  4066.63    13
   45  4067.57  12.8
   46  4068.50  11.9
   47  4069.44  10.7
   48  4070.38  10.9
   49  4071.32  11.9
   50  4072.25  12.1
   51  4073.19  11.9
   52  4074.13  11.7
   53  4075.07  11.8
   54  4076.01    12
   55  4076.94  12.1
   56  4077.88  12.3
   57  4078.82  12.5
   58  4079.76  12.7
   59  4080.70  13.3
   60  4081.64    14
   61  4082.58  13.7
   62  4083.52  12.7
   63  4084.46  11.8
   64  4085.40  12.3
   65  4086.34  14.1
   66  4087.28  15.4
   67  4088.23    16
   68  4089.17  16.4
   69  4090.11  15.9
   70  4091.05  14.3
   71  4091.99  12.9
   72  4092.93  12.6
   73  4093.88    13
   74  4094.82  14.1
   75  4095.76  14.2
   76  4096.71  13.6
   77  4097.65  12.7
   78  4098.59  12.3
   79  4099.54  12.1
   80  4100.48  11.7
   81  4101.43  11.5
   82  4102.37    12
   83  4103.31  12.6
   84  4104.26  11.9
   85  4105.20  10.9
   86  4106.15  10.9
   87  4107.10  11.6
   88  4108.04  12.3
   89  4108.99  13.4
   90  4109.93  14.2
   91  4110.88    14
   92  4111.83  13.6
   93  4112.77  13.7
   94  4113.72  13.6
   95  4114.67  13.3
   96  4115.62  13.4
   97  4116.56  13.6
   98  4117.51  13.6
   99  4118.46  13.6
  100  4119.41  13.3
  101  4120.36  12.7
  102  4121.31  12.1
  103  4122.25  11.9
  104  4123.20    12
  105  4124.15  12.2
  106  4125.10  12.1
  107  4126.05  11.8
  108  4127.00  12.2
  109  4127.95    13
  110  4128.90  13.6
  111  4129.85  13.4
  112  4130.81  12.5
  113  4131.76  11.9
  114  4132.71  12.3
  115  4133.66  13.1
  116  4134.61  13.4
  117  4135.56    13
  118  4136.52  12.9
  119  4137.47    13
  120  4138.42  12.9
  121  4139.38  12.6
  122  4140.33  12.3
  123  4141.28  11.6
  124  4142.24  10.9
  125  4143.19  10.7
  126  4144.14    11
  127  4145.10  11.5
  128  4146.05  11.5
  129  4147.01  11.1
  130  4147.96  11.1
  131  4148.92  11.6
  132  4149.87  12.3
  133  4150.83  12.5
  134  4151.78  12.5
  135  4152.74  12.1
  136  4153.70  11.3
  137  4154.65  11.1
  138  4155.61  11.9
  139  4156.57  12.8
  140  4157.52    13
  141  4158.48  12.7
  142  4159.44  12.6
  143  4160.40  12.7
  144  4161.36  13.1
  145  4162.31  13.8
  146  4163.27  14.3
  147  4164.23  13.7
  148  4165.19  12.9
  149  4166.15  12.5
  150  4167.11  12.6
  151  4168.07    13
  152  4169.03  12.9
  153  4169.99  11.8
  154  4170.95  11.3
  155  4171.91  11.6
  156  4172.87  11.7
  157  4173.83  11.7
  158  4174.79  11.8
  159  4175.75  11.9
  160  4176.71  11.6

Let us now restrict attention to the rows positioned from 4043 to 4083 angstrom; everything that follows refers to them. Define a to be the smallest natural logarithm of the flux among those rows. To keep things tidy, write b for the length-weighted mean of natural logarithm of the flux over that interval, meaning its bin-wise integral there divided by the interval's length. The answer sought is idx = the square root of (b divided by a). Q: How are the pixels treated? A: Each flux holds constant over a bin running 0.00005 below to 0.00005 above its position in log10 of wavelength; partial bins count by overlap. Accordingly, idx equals 1.034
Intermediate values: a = 2.37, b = 2.53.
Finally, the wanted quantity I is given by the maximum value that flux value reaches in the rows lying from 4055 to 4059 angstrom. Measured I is 12.3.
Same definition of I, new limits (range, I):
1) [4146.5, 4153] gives 12.5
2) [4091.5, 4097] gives 14.2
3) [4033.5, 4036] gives 11.7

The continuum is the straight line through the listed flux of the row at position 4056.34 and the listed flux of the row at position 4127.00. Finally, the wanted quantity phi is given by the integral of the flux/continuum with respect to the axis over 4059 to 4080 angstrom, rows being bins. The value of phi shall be 22.3 angstrom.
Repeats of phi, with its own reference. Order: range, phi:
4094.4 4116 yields 22.9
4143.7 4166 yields 22.1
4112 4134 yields 23.2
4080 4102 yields 25.0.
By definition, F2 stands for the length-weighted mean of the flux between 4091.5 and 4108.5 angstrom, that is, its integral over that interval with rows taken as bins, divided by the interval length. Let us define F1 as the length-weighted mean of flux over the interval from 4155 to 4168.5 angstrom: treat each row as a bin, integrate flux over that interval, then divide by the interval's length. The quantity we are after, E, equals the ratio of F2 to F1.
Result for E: 0.96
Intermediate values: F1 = 12.9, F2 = 12.4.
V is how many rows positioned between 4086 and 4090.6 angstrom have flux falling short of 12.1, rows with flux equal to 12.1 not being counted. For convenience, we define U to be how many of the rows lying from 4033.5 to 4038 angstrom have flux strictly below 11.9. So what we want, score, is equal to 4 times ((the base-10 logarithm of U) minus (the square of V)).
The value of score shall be 2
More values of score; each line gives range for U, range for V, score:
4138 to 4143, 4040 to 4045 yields -3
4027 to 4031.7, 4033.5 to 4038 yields -34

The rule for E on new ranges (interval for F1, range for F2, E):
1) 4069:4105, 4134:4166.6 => 0.96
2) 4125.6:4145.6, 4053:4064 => 1.02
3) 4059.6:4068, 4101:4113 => 0.94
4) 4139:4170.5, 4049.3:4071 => 1.04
